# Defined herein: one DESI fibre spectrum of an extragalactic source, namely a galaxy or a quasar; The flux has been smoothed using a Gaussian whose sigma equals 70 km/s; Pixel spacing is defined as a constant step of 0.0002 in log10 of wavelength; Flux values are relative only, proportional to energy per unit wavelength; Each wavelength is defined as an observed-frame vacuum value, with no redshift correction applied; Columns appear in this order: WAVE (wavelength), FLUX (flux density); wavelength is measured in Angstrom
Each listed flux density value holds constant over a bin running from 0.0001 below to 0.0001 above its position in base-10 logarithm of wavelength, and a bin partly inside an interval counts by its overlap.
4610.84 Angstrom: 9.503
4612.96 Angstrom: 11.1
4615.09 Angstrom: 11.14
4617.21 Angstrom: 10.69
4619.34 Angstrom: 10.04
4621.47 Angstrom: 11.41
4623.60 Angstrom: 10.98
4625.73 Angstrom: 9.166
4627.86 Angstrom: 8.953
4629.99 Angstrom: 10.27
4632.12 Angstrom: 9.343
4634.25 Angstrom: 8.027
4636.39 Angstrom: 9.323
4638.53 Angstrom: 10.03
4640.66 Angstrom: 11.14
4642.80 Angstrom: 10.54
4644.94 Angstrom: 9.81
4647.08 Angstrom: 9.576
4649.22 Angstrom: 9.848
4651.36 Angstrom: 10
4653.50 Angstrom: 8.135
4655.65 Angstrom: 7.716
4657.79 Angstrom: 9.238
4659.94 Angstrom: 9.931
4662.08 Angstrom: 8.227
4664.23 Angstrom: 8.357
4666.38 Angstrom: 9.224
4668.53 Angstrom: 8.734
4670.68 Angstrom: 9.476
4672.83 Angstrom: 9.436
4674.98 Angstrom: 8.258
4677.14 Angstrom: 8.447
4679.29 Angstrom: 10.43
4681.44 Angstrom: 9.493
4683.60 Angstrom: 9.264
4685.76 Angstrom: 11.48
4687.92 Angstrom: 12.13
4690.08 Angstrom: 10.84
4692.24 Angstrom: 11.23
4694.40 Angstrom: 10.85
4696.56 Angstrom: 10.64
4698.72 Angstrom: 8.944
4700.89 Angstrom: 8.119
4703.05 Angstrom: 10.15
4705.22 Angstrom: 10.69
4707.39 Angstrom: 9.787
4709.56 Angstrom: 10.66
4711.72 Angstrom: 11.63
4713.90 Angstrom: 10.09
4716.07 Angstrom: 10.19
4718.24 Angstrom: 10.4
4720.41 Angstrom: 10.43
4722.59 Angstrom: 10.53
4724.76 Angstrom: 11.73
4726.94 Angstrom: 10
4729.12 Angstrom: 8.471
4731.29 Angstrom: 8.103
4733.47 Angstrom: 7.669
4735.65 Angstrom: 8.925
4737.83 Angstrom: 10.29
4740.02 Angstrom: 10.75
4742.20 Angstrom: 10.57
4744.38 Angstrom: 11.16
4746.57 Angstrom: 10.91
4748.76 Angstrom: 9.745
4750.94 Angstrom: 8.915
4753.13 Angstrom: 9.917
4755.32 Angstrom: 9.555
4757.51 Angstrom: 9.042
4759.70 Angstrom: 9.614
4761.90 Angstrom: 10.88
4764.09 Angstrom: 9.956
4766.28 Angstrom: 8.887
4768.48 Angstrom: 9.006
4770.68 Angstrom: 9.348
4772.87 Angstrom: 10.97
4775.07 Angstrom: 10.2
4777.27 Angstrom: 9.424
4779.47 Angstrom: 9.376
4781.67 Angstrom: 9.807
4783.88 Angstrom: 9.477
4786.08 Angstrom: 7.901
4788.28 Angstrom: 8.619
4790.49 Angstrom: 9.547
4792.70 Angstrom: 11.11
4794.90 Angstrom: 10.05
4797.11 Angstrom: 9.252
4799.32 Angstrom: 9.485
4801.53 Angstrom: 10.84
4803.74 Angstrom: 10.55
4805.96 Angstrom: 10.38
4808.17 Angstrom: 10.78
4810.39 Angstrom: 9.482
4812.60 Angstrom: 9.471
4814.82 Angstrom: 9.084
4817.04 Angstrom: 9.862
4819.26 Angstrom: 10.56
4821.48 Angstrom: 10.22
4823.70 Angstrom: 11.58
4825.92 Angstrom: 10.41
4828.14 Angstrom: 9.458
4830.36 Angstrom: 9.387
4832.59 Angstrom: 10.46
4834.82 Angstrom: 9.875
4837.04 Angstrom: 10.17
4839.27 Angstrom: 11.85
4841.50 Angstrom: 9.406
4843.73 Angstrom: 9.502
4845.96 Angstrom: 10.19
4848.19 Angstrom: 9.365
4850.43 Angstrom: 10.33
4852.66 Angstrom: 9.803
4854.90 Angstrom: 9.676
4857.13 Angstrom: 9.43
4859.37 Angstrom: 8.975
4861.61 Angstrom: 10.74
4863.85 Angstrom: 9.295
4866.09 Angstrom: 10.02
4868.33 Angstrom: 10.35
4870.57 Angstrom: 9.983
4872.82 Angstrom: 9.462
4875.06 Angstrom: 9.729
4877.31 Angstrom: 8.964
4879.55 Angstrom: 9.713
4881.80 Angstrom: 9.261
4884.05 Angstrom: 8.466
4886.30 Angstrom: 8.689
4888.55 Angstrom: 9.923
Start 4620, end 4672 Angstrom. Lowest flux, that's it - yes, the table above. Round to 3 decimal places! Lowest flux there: 7.716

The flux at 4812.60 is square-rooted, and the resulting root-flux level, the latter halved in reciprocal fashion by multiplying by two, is 6.15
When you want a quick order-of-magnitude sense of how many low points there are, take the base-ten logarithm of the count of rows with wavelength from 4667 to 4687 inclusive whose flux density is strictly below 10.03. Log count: 0.85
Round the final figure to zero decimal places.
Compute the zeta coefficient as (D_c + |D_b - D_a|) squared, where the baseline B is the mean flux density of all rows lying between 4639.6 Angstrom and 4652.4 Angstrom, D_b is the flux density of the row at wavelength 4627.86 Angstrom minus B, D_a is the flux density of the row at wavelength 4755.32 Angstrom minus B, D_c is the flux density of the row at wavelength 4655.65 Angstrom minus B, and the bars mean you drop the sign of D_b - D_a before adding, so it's 3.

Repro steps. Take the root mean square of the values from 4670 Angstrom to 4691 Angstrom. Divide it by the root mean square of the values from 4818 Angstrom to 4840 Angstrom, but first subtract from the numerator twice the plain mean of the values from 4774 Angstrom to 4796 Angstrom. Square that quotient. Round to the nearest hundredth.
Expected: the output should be 0.76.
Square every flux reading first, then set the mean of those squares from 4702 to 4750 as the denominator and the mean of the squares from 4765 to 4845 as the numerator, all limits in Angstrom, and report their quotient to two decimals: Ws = 0.95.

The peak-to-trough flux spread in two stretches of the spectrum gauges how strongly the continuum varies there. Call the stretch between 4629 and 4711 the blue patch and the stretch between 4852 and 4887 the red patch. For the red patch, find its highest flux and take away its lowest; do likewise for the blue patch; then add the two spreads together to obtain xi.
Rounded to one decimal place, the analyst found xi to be 6.7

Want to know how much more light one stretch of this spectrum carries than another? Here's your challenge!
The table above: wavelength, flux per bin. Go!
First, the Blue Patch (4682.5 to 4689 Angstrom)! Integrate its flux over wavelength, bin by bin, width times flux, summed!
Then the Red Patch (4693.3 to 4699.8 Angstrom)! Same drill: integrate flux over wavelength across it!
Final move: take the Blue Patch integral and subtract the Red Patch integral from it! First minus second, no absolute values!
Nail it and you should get 5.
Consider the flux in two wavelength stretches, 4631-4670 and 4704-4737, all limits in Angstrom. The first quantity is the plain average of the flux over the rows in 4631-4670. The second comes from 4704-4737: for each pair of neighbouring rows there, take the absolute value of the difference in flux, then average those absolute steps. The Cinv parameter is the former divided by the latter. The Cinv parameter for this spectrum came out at 11.6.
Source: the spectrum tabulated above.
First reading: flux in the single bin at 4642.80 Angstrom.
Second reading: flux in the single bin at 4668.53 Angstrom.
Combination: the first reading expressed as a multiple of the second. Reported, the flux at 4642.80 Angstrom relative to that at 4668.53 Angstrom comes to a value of 1.21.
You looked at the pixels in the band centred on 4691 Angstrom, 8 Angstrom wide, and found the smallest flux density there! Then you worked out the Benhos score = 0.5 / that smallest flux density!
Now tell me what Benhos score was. 0.046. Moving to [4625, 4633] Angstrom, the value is 0.056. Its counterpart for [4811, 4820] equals 0.055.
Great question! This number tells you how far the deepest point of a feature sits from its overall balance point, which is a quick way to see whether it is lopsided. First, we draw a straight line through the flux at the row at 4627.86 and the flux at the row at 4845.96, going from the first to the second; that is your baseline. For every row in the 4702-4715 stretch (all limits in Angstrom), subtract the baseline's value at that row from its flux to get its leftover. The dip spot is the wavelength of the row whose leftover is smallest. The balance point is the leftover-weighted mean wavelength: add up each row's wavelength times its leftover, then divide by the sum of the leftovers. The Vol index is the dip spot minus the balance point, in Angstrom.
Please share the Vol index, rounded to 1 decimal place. -1.6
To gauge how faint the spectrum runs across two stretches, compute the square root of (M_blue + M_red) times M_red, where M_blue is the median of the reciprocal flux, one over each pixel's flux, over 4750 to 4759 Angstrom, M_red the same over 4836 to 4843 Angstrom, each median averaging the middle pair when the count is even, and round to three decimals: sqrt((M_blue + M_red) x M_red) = 0.142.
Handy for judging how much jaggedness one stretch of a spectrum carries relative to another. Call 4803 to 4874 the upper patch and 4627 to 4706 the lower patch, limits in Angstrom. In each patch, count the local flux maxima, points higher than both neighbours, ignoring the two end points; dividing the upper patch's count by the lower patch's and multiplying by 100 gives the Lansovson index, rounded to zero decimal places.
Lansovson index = 100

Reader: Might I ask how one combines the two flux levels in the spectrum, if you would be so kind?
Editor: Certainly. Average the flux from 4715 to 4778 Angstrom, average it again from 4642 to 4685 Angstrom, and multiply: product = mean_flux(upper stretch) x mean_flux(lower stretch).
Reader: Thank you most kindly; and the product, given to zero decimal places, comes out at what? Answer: 91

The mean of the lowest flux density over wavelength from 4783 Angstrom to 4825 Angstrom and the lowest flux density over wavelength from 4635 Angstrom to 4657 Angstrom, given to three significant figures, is 7.81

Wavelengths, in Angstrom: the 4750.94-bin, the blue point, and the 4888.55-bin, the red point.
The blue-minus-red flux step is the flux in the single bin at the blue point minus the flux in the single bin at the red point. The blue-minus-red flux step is -1.0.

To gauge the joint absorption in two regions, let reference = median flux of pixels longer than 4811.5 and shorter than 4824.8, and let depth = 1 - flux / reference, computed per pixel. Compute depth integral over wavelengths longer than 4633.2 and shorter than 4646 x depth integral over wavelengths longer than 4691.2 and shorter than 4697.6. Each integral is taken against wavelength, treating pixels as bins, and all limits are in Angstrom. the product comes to -0.16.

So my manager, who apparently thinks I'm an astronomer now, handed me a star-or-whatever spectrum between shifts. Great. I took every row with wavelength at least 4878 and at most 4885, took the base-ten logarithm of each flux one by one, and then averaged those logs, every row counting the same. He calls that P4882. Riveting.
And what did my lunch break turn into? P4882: 0.96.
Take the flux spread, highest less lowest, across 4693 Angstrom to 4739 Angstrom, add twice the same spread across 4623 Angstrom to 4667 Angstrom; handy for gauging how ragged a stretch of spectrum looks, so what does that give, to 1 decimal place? 10.9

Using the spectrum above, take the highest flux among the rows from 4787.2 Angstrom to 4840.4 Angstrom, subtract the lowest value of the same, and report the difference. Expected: 3.2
